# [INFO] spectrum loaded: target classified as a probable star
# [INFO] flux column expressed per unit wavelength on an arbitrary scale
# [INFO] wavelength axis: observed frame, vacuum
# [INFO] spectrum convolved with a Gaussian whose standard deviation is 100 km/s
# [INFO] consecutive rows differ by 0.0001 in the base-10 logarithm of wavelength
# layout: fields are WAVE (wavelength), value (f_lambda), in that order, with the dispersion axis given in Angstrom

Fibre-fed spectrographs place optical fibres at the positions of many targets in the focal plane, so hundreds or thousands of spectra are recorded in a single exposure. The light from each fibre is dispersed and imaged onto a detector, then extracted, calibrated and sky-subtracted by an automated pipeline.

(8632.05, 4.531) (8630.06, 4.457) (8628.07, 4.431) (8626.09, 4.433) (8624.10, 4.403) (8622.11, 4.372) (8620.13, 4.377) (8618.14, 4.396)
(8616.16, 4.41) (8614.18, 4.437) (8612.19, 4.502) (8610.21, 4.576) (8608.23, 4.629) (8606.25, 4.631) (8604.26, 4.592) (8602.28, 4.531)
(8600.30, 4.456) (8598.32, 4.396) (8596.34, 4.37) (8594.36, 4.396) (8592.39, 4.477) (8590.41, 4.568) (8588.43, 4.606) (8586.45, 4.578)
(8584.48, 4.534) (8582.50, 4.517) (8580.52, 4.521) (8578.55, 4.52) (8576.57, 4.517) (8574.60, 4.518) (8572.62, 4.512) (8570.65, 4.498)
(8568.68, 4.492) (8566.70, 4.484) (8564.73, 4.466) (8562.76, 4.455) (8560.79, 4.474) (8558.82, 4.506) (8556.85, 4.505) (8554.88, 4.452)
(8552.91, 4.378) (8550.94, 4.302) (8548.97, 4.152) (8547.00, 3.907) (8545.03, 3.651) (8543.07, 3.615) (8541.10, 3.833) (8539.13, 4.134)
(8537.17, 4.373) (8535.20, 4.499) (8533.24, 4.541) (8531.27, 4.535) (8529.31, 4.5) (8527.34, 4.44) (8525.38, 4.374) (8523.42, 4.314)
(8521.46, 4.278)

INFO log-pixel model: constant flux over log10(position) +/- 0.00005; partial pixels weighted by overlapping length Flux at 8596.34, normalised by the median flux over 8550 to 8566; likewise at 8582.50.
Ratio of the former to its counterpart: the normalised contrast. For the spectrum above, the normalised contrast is 0.97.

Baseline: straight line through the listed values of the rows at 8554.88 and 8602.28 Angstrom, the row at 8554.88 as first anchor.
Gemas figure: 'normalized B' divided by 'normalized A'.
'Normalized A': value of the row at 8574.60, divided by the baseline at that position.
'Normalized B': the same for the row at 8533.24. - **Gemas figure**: 1.02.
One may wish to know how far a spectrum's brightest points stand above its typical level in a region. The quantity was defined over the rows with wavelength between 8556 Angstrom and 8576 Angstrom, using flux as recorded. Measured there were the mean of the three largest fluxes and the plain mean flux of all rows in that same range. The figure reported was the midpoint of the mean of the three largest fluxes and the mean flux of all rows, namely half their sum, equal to 4.50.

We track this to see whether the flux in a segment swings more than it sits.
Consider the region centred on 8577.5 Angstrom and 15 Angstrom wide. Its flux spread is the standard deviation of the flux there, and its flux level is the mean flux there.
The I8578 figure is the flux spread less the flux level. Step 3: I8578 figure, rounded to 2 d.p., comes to -4.51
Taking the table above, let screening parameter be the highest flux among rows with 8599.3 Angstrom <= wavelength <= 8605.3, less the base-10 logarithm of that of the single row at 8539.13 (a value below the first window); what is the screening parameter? 3.98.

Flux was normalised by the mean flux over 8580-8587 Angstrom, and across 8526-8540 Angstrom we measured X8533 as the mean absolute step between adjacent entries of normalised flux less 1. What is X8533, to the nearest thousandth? 0.019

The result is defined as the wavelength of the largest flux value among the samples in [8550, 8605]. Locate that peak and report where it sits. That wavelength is 8588.43 Angstrom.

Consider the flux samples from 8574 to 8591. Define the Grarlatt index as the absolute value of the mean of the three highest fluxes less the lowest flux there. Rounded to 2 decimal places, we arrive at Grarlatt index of 0.07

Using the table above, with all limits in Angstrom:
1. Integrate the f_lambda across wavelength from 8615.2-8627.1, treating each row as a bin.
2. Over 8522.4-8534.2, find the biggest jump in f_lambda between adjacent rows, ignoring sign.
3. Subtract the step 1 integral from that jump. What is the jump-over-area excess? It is -52.3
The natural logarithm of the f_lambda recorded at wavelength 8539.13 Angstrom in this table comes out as 1.419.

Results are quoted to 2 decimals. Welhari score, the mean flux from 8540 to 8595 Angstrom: 4.37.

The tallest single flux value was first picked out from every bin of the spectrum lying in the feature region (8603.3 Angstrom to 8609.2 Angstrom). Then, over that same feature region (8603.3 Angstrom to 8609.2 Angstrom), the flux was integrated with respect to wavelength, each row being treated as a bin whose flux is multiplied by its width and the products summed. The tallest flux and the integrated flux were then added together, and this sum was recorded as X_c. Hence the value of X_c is 32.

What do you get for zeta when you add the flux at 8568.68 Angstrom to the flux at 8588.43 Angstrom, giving 9.1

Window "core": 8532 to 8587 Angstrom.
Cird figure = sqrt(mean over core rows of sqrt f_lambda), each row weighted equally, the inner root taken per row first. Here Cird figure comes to 1.44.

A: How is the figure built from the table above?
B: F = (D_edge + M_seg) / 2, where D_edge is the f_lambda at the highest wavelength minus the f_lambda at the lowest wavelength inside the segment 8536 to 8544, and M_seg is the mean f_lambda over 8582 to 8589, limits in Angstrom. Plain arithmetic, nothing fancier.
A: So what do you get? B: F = 1.90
